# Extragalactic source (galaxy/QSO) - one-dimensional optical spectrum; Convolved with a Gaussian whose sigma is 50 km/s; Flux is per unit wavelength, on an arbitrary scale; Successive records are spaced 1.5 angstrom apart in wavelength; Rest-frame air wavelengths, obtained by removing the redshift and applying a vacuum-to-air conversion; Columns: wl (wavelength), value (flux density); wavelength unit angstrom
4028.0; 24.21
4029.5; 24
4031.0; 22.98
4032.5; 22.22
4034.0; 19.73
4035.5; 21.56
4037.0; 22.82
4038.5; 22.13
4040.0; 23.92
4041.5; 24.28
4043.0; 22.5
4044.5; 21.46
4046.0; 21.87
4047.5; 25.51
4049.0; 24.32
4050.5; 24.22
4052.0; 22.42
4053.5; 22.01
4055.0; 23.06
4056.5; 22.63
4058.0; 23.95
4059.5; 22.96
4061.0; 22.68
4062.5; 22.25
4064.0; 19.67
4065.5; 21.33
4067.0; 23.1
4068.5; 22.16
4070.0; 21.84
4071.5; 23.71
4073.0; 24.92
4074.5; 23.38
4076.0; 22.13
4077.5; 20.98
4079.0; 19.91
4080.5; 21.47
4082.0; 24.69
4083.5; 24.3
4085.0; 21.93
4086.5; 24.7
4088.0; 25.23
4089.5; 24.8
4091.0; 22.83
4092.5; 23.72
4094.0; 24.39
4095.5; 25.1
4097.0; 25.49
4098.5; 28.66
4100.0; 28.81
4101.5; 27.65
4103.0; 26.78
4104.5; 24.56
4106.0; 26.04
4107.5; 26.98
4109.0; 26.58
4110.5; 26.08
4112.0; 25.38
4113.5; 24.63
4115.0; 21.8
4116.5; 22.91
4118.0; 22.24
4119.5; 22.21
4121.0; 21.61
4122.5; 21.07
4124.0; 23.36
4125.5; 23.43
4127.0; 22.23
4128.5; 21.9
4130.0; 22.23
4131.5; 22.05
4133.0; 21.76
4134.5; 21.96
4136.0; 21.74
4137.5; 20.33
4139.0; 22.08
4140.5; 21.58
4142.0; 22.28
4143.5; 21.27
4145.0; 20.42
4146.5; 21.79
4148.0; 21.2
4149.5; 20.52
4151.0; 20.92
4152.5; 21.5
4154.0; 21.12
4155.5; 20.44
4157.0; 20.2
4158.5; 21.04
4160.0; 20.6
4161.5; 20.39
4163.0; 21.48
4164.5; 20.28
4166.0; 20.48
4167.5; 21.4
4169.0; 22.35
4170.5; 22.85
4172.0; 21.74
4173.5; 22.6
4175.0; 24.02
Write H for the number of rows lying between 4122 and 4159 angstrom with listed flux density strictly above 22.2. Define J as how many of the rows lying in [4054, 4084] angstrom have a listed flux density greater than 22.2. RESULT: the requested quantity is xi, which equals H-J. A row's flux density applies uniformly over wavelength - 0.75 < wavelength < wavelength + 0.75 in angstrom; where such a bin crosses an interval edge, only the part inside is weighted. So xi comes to -7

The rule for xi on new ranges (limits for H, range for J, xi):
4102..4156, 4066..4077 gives 12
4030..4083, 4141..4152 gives 20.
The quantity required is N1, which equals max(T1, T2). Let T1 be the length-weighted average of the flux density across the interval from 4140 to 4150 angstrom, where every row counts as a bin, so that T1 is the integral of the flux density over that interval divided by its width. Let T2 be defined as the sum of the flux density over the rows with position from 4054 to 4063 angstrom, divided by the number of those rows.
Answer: 22.9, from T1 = 21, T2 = 23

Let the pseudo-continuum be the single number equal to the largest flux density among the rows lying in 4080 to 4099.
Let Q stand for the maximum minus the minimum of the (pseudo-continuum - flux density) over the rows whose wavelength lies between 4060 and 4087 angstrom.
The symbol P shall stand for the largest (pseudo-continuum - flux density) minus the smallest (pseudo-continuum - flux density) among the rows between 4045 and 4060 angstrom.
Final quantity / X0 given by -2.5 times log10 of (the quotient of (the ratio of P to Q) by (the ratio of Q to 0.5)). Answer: 3.0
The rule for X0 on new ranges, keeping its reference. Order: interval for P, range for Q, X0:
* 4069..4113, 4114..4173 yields 0.9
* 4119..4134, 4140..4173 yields 1.9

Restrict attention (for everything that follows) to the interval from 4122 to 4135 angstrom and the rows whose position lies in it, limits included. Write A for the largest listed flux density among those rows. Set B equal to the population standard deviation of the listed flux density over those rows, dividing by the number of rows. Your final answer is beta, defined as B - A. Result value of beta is -22.7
